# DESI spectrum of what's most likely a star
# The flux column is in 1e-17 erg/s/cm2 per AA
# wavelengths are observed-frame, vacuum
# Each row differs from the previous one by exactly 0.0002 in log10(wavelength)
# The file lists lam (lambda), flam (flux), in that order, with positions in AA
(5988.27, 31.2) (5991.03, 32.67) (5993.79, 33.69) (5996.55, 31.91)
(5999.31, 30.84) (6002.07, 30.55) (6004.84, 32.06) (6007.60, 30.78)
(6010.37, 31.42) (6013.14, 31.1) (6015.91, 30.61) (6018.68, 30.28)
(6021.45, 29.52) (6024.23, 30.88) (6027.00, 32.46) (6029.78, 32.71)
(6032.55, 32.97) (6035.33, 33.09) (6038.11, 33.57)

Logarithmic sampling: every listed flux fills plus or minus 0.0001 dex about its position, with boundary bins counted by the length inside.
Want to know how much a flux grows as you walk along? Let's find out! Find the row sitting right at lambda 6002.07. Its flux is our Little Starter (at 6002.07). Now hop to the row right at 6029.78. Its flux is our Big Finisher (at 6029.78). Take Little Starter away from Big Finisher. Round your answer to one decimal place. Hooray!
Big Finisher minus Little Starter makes 2.2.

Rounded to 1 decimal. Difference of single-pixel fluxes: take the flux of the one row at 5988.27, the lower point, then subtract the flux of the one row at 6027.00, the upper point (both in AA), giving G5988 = -1.3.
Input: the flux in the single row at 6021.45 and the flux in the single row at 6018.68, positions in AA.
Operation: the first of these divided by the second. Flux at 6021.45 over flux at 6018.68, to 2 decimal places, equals 0.97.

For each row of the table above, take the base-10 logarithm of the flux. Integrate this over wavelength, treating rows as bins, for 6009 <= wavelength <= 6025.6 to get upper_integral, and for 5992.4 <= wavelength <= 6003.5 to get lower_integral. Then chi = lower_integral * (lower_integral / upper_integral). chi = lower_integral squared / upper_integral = 11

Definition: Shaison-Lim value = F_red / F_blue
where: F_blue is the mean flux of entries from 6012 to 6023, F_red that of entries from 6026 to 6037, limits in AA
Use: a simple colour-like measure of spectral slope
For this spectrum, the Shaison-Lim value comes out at 1.08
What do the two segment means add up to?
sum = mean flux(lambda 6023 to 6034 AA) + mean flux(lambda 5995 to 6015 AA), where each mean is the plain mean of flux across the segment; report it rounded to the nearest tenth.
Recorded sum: 63.5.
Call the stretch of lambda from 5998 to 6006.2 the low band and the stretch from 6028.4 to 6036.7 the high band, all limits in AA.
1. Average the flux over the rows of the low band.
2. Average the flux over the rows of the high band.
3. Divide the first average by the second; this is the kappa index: 0.95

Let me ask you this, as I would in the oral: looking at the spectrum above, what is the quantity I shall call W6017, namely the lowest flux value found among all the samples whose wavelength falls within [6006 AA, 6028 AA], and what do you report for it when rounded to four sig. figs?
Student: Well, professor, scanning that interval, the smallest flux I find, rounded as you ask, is 29.52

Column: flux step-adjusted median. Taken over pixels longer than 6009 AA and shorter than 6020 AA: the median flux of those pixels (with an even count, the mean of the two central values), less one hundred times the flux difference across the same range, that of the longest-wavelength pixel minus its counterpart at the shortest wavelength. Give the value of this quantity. 145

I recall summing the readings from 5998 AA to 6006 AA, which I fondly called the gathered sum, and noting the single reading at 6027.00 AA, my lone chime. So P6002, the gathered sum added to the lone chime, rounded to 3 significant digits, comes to 126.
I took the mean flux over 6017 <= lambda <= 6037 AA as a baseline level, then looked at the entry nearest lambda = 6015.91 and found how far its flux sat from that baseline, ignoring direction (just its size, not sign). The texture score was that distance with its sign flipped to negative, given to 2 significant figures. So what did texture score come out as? -1.1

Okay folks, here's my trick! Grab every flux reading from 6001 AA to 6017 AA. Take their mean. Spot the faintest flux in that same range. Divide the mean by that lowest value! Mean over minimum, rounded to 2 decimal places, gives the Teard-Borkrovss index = 1.02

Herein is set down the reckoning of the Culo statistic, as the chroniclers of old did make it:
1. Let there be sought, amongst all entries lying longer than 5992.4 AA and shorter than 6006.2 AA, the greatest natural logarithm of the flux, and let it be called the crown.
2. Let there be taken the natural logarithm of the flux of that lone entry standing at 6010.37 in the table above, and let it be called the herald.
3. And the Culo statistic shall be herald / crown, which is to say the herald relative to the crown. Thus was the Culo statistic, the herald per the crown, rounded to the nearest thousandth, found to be 0.980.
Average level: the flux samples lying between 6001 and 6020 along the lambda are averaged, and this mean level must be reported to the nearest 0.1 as 31.0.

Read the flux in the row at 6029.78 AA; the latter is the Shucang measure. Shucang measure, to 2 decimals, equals 32.71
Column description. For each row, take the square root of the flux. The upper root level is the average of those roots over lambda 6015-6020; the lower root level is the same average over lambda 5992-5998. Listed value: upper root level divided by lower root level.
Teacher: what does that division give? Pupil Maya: 0.964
